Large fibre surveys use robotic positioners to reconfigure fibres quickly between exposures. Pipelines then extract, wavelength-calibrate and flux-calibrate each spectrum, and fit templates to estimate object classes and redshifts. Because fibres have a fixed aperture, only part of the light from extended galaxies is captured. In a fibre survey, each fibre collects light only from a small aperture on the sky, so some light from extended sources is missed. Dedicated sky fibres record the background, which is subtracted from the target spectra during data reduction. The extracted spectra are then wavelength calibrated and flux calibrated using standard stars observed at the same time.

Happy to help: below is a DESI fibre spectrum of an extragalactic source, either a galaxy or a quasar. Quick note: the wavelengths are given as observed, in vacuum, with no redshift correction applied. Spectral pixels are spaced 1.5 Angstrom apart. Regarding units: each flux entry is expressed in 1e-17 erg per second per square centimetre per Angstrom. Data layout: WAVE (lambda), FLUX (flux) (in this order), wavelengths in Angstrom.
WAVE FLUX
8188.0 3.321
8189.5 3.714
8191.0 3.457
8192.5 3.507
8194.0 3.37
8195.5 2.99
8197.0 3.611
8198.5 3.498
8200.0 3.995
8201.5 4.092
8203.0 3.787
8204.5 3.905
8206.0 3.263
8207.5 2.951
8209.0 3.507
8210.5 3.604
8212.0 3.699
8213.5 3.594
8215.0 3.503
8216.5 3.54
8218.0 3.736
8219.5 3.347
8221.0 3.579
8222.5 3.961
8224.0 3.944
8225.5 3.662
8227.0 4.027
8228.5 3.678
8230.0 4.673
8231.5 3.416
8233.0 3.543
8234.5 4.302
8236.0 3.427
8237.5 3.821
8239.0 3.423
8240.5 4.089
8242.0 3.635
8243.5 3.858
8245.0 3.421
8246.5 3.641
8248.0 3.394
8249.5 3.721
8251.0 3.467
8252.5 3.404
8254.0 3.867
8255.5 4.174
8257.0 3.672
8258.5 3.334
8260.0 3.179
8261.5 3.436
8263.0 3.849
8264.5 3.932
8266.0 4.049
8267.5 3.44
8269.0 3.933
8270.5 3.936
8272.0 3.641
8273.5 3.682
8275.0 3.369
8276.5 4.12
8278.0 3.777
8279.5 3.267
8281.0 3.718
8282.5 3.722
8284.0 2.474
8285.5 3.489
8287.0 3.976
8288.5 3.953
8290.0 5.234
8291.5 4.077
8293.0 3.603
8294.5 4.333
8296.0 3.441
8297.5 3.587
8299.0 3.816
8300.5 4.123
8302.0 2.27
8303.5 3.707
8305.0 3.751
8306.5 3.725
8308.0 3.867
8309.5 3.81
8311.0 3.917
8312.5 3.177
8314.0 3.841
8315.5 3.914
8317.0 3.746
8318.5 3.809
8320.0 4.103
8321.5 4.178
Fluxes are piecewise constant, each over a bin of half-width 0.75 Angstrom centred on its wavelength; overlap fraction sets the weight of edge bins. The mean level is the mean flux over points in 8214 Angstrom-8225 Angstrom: 3.66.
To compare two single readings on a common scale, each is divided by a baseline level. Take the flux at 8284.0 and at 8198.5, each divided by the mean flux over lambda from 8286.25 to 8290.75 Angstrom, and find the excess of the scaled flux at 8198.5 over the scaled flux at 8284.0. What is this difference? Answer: 0.23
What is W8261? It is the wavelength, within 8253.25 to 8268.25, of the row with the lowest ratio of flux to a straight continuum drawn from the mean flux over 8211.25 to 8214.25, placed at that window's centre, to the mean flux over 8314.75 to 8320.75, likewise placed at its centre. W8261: 8260.0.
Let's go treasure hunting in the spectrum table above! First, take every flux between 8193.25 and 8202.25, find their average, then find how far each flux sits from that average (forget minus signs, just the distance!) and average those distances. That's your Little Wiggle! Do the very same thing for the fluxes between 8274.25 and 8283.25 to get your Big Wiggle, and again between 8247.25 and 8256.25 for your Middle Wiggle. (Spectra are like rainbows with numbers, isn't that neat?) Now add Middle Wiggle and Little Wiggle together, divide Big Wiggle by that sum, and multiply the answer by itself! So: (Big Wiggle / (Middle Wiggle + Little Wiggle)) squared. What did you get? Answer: 0.2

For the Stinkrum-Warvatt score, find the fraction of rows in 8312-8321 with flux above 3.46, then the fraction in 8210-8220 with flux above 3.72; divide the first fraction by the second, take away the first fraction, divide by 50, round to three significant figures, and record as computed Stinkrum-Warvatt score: 0.100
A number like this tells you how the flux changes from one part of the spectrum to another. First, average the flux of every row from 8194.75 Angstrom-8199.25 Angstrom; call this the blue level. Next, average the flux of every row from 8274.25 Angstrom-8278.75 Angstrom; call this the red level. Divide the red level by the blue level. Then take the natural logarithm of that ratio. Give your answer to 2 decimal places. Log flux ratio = 0.11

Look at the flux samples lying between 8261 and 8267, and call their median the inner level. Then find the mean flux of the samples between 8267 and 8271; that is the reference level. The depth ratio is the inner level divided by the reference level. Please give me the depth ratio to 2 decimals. 1.03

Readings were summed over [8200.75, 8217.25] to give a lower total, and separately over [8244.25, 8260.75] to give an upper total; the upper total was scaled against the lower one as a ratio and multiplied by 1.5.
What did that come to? 1.49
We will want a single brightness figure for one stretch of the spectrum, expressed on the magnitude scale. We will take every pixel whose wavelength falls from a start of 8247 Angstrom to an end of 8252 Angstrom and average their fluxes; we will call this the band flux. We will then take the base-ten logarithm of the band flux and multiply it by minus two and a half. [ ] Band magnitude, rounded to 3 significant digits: -1.37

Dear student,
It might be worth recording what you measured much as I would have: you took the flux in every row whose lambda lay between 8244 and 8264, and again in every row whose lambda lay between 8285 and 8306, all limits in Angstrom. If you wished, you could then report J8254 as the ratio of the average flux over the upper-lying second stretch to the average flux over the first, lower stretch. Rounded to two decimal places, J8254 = 1.06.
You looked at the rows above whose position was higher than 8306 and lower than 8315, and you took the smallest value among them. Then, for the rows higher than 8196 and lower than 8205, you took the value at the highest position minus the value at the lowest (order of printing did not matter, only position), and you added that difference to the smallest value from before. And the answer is 3.47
